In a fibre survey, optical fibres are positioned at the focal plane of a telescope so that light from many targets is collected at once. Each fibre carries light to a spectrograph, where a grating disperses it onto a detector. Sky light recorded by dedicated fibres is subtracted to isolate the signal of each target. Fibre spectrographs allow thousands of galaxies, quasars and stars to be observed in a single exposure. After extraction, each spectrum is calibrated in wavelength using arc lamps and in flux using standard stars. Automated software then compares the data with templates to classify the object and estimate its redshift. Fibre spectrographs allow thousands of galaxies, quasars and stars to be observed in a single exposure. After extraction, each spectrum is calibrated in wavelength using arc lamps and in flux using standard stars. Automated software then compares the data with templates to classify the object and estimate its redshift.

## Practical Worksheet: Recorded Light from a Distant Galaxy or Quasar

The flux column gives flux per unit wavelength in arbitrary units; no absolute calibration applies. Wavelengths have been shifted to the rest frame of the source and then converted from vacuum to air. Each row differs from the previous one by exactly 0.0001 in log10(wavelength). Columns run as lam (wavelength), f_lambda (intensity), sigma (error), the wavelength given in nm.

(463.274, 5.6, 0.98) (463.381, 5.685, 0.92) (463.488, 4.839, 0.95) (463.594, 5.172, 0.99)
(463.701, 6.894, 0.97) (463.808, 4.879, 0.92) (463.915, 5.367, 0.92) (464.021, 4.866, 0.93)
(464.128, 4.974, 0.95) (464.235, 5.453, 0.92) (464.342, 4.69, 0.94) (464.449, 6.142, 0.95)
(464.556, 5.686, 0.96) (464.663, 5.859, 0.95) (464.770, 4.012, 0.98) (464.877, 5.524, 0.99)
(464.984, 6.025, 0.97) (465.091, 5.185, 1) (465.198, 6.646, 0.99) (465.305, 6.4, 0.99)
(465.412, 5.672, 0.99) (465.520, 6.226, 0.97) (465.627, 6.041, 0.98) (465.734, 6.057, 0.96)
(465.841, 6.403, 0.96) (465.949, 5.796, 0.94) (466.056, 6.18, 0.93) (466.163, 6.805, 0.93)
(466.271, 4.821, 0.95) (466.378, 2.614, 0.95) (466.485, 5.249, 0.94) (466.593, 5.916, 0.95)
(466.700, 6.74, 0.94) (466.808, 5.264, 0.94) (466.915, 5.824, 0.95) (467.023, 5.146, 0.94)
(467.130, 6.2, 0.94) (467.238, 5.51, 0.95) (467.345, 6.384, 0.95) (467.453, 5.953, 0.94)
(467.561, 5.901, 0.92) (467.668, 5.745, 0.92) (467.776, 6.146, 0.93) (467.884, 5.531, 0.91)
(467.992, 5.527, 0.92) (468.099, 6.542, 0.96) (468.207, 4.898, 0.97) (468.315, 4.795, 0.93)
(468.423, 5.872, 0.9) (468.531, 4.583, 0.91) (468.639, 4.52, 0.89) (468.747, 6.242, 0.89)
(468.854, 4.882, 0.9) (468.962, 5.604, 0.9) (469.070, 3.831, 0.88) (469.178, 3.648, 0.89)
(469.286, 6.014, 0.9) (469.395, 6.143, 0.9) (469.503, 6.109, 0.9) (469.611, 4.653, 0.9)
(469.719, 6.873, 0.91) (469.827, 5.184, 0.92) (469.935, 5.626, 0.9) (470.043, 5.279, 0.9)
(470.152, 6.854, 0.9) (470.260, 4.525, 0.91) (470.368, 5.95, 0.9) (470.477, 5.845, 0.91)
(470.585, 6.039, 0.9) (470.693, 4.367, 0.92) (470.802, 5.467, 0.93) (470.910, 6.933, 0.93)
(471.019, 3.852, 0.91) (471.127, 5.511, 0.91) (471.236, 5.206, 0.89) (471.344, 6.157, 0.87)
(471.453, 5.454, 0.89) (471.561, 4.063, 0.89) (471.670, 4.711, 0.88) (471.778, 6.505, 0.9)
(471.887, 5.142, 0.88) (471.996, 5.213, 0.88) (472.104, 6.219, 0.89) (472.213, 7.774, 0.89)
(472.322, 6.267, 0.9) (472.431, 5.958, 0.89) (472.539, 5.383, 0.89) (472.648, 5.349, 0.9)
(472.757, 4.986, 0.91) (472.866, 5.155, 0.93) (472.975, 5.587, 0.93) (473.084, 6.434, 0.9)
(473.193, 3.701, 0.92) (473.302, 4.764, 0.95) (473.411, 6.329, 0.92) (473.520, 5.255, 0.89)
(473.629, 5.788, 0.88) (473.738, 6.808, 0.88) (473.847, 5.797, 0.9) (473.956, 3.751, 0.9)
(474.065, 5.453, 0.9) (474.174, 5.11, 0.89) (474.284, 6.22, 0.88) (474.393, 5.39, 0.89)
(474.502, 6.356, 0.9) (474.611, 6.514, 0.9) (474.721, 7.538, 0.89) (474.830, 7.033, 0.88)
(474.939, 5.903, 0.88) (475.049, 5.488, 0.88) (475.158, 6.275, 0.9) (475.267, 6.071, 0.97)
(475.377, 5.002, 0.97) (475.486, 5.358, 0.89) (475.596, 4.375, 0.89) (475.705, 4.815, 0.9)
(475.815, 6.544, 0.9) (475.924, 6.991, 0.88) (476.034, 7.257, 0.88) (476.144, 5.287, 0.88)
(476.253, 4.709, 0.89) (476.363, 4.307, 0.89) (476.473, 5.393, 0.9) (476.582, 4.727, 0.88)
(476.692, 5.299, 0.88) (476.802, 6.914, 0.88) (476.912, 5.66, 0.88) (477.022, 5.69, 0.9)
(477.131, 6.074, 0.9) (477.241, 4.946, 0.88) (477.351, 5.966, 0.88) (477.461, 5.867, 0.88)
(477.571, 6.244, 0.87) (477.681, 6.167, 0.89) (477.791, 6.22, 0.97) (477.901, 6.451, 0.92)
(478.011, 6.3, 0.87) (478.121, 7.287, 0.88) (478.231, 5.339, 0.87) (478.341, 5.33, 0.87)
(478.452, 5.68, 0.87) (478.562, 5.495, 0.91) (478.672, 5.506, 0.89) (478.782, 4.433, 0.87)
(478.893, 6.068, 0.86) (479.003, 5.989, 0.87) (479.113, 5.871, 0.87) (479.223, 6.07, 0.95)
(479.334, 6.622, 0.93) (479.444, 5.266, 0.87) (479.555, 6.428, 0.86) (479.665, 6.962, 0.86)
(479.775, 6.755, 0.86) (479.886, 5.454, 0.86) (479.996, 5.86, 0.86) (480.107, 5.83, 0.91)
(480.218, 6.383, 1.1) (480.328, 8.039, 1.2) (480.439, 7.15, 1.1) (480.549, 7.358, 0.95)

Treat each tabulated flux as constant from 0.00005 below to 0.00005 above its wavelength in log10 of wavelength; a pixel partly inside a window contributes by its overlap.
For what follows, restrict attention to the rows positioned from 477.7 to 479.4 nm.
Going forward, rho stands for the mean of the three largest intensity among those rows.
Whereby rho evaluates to 6.79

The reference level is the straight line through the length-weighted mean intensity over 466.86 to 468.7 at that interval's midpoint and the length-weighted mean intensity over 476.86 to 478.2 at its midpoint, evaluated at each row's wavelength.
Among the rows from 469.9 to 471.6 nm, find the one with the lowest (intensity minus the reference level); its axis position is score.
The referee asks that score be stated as 471.019 nm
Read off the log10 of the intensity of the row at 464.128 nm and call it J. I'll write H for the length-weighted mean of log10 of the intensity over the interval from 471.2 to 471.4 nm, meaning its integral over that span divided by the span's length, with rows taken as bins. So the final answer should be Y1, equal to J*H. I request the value 0.53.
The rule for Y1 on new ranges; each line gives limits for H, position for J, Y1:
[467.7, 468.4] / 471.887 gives 0.53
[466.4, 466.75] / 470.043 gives 0.54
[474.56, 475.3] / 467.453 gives 0.62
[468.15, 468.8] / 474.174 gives 0.50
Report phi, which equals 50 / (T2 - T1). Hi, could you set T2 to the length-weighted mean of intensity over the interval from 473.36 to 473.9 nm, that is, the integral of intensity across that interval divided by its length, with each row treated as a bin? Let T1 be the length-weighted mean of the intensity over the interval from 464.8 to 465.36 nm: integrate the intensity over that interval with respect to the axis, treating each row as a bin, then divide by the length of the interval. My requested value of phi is 428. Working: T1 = 5.9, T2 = 6.0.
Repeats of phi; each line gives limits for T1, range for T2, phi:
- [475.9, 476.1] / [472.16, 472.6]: -73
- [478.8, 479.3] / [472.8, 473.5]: -85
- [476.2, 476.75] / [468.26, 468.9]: 193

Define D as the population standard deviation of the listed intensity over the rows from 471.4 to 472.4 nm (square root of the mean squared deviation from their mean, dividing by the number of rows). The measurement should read 1.04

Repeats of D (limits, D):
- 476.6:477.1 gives 0.61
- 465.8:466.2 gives 0.37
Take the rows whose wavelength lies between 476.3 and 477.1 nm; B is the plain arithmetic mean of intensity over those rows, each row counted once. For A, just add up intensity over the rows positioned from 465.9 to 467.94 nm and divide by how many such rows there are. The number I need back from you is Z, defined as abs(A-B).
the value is 0.24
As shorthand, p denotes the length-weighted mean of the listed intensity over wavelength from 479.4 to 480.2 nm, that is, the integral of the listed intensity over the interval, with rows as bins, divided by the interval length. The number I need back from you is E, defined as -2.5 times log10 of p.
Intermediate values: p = 6.10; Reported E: -1.96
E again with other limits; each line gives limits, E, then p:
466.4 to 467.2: -1.88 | 5.63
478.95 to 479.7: -1.97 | 6.15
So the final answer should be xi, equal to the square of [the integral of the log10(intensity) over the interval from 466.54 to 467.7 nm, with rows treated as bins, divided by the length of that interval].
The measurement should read 0.59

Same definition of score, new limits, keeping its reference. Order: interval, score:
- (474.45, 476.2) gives 475.596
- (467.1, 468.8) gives 468.639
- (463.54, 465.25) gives 464.770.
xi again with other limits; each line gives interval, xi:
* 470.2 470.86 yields 0.53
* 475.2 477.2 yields 0.55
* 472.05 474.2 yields 0.55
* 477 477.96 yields 0.60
